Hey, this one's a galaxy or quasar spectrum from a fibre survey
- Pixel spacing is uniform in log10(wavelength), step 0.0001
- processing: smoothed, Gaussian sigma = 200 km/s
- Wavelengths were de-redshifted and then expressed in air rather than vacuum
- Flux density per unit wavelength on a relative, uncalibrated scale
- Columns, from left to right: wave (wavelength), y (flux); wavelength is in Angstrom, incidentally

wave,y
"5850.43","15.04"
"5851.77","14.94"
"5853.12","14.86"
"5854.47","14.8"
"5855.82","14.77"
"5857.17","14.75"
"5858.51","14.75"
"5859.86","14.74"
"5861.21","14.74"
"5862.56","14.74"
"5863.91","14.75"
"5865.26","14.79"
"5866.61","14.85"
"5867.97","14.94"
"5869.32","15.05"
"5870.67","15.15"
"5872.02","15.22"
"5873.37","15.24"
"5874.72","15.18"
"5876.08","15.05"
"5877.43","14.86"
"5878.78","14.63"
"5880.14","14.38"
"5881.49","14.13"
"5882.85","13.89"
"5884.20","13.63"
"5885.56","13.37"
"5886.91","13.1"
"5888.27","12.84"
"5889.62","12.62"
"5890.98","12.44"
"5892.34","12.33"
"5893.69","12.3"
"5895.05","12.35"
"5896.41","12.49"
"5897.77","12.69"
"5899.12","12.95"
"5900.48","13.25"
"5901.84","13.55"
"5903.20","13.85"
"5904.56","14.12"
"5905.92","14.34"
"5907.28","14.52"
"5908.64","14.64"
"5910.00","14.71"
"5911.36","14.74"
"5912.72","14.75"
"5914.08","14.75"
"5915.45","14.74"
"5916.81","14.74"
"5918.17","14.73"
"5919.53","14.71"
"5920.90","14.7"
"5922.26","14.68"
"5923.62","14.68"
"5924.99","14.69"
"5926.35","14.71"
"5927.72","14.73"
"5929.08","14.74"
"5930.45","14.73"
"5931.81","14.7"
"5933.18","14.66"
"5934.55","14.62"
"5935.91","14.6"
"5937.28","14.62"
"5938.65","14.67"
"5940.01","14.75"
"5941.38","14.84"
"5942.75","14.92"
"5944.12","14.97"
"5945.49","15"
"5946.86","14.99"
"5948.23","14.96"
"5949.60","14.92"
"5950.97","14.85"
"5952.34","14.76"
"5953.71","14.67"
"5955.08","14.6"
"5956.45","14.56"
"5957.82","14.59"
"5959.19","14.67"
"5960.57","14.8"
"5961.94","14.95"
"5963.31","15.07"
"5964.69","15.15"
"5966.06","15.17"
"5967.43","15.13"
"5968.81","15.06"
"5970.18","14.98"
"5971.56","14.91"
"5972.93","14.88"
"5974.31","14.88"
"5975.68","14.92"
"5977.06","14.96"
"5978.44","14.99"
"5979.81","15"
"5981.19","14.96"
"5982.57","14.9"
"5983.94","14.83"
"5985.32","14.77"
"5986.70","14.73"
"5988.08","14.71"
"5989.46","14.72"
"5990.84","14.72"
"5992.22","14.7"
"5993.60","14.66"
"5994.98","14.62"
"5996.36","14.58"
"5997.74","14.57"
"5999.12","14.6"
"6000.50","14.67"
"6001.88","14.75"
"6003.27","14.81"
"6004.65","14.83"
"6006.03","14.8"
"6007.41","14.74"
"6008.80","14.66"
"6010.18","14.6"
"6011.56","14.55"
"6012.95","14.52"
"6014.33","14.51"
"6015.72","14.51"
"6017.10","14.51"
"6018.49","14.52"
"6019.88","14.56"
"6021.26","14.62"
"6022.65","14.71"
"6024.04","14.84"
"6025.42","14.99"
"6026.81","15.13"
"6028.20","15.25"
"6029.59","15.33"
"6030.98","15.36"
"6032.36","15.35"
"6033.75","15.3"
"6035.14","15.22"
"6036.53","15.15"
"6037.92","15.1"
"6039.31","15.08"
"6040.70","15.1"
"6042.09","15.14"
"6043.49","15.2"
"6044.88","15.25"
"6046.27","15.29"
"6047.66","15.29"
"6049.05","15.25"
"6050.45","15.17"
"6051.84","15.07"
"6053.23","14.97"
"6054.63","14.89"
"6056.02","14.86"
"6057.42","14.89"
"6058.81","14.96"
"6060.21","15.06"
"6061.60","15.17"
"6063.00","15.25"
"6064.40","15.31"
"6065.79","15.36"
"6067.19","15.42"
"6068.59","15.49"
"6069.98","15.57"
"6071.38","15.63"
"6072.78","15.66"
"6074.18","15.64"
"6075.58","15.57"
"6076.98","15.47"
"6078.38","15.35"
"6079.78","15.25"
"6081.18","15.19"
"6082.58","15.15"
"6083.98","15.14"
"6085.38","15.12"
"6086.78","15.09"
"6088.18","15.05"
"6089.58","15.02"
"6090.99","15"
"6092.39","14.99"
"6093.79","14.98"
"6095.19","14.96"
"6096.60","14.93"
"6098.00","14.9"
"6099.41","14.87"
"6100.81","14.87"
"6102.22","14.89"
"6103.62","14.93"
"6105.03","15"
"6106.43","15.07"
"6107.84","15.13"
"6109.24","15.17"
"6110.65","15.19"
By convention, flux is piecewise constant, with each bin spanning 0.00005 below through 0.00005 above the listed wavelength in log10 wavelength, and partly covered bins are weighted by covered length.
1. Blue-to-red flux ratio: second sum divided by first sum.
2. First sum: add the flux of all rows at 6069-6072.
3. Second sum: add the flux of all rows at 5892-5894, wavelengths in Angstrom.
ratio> 0.79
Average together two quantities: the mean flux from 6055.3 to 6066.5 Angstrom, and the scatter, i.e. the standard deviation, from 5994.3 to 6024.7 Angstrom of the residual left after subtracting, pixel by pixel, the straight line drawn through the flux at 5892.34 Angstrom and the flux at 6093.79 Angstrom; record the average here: 7.64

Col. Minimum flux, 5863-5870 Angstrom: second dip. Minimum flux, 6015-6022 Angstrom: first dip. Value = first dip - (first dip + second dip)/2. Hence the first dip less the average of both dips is -0.12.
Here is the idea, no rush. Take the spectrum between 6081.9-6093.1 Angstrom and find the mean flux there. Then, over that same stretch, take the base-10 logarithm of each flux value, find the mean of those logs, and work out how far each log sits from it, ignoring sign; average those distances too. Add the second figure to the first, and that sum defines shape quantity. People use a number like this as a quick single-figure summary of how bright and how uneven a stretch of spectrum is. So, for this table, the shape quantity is 15.1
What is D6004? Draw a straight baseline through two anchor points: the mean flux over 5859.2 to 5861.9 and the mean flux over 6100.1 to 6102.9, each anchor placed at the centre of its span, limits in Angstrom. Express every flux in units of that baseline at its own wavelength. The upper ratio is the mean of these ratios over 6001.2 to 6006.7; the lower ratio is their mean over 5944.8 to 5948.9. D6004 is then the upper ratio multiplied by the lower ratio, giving 1.01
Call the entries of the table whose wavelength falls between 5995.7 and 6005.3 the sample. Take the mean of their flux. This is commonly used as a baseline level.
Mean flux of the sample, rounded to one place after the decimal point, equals 14.7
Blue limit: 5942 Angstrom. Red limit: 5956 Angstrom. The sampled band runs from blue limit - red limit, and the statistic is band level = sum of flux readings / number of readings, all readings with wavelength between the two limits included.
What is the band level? 14.9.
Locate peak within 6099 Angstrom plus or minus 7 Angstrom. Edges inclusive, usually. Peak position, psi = 6105.03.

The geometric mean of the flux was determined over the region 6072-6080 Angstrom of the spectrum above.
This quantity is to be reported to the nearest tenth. 15.5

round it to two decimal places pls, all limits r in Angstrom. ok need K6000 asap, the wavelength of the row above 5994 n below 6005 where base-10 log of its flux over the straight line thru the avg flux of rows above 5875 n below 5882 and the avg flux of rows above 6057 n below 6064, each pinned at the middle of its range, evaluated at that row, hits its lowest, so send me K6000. 5997.74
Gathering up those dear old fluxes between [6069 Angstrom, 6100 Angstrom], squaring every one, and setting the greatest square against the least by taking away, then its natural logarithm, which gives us 3.2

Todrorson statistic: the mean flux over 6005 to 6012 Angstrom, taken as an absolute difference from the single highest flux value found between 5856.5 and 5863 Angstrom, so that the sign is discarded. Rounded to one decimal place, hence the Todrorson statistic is 0.1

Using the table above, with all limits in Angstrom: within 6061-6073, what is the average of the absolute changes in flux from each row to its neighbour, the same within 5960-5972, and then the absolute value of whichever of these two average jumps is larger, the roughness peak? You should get 0.079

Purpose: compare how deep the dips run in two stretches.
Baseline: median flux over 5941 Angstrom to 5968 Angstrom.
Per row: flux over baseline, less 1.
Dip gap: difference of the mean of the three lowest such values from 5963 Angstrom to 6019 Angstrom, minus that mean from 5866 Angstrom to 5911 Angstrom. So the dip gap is 0.15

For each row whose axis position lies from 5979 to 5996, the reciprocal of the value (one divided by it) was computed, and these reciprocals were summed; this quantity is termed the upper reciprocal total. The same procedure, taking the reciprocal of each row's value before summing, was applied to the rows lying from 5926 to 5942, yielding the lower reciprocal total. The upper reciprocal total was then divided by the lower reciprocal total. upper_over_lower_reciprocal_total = 0.99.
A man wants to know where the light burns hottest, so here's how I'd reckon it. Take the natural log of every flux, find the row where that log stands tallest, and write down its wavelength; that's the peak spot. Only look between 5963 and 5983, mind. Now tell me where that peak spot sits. 5966.06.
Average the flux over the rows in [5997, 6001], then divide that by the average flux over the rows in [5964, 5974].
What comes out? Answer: 0.97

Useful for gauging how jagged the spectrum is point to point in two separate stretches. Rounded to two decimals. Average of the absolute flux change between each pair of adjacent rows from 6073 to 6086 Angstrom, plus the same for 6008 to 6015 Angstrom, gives 0.10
